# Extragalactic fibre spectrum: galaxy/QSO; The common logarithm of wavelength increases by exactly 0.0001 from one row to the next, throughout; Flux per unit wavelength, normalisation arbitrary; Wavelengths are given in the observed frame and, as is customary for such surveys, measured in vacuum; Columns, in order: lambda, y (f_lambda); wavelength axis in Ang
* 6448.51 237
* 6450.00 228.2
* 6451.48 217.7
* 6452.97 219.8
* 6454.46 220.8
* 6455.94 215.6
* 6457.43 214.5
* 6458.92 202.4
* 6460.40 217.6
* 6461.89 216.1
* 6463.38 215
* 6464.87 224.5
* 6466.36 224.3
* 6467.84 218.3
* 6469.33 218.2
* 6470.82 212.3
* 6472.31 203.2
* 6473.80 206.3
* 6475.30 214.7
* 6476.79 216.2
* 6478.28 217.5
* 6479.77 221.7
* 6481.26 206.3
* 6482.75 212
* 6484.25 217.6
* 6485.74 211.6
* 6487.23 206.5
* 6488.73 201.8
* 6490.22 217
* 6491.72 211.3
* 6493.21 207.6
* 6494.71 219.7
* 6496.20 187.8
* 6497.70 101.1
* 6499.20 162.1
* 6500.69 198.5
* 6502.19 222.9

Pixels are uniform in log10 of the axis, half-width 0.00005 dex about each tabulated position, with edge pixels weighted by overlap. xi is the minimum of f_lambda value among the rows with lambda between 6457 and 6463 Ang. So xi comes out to 202.4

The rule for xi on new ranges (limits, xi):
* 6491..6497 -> 187.8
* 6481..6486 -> 206.3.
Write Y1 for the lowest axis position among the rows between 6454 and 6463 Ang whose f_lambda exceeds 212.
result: 6454.46 Ang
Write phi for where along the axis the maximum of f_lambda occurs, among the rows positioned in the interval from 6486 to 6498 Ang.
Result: 6494.71 Ang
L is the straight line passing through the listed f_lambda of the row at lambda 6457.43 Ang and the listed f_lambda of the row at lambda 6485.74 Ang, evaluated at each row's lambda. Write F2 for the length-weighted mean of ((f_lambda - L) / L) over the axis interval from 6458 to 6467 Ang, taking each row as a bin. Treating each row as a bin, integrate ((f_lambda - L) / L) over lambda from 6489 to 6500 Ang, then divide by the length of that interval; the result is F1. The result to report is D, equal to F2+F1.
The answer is -0.10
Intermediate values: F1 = -0.111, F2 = 0.012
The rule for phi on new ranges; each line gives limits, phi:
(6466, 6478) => 6466.36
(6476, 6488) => 6479.77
